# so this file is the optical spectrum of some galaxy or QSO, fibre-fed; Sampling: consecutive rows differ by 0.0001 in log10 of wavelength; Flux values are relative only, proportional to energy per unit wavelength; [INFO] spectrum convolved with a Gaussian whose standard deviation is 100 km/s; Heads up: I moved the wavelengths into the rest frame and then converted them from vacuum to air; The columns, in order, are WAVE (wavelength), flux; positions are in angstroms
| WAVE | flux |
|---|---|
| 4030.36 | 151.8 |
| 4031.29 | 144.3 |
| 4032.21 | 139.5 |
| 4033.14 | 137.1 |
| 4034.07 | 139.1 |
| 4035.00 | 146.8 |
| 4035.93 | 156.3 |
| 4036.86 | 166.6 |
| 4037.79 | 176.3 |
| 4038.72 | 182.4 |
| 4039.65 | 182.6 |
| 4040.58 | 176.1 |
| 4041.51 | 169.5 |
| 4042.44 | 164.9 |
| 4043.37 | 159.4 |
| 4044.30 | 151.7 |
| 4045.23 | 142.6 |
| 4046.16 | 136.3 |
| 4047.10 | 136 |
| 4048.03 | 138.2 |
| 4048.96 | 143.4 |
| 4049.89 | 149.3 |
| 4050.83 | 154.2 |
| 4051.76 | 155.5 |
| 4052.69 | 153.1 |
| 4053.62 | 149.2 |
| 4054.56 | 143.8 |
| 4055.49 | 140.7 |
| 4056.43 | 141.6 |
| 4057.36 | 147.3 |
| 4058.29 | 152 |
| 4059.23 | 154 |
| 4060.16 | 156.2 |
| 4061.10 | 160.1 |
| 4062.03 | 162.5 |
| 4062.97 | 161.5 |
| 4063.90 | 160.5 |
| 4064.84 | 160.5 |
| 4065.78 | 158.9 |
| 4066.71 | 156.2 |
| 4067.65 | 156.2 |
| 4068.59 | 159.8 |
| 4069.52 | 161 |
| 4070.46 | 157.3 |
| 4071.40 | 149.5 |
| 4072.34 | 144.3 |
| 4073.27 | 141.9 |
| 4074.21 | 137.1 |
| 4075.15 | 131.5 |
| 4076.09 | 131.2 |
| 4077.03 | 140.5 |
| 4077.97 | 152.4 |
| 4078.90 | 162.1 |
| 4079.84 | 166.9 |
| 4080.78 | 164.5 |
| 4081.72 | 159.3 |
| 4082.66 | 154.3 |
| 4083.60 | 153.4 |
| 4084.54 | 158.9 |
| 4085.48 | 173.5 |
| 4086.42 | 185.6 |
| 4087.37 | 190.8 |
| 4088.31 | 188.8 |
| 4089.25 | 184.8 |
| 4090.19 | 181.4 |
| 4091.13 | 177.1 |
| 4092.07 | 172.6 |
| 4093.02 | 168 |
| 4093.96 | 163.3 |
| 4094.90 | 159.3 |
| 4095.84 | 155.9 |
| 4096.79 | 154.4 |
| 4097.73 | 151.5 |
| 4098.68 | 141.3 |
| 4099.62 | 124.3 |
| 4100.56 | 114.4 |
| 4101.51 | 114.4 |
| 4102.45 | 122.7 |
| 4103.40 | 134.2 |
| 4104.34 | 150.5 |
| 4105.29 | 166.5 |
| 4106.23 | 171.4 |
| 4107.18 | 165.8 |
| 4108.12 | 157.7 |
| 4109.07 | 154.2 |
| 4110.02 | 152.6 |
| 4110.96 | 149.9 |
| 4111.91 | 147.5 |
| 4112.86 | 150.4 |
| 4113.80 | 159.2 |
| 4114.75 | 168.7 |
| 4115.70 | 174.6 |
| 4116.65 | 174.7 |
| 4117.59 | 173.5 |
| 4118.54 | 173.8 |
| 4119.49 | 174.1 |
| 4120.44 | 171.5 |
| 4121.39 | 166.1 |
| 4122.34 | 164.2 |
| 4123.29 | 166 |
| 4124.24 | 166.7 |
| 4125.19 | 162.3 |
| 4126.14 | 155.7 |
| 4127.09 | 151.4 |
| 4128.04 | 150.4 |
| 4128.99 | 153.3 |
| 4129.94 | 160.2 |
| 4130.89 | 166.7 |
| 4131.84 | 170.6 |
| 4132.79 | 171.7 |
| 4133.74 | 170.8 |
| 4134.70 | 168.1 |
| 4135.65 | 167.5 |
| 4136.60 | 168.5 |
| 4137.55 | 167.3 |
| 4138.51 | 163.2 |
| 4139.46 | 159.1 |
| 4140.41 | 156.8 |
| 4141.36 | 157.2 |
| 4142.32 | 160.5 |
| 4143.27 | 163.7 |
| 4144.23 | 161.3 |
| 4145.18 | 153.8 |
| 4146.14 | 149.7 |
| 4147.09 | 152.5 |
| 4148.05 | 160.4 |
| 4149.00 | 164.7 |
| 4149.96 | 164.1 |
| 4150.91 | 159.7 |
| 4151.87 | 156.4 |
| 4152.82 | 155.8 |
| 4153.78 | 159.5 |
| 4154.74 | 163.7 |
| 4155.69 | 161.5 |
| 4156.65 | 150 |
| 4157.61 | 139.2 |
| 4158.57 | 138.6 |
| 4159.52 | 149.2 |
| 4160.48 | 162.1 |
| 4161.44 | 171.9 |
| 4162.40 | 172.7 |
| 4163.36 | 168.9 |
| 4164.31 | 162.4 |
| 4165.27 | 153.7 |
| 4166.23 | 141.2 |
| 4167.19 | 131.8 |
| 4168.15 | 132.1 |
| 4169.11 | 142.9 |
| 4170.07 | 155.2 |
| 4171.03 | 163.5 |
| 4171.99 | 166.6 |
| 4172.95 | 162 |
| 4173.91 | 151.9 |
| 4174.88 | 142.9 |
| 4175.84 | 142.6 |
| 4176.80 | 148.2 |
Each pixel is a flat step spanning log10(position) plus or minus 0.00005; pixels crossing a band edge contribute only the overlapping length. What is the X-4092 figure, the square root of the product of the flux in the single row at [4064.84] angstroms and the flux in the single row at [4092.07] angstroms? 166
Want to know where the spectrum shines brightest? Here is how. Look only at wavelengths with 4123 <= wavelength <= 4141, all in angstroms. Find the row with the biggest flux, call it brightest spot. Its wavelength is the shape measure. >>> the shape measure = 4132.79 angstroms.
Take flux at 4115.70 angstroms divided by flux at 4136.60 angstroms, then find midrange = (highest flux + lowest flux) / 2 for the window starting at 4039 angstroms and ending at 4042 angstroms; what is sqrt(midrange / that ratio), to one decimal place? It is 13.0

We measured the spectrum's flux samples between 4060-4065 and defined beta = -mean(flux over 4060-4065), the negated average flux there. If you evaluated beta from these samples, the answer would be -160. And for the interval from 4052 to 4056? -147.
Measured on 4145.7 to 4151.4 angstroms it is -159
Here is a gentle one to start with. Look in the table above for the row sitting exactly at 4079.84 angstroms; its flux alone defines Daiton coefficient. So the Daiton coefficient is 166.9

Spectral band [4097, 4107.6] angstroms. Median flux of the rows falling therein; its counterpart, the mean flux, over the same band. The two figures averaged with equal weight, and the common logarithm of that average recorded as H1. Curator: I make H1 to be 2.15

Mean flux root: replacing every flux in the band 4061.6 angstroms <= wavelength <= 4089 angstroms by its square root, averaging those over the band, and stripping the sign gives 12.6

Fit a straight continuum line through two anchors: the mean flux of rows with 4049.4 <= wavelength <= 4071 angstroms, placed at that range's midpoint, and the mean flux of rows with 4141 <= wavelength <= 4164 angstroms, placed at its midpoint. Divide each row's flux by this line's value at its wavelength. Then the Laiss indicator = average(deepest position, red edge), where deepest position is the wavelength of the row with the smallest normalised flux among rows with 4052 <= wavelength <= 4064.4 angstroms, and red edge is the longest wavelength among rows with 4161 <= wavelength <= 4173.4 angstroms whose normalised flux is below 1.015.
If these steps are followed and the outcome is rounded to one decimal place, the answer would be 4112.8 angstroms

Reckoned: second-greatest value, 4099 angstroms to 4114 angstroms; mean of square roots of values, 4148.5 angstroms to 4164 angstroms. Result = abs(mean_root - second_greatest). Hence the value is 154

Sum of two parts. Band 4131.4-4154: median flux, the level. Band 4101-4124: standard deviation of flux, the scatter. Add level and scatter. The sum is 177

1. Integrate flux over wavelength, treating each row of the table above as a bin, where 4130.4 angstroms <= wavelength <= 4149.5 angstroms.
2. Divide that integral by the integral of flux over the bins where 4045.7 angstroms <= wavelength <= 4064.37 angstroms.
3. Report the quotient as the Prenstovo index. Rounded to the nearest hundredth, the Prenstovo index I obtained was 1.11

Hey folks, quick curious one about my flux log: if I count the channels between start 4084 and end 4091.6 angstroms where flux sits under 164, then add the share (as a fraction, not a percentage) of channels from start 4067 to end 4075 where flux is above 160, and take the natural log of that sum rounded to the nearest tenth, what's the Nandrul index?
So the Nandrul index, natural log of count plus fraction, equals 0.1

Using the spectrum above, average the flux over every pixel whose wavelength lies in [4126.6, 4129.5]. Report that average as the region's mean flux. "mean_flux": 152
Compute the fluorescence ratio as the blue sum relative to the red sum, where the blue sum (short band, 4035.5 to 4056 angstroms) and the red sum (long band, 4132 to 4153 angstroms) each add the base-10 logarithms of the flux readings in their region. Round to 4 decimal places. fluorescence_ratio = 0.9923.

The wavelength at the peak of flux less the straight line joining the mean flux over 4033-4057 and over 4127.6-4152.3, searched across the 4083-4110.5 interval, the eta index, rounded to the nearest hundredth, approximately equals 4087.37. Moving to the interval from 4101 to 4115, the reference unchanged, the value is 4106.23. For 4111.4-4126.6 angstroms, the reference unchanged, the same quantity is 4116.65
